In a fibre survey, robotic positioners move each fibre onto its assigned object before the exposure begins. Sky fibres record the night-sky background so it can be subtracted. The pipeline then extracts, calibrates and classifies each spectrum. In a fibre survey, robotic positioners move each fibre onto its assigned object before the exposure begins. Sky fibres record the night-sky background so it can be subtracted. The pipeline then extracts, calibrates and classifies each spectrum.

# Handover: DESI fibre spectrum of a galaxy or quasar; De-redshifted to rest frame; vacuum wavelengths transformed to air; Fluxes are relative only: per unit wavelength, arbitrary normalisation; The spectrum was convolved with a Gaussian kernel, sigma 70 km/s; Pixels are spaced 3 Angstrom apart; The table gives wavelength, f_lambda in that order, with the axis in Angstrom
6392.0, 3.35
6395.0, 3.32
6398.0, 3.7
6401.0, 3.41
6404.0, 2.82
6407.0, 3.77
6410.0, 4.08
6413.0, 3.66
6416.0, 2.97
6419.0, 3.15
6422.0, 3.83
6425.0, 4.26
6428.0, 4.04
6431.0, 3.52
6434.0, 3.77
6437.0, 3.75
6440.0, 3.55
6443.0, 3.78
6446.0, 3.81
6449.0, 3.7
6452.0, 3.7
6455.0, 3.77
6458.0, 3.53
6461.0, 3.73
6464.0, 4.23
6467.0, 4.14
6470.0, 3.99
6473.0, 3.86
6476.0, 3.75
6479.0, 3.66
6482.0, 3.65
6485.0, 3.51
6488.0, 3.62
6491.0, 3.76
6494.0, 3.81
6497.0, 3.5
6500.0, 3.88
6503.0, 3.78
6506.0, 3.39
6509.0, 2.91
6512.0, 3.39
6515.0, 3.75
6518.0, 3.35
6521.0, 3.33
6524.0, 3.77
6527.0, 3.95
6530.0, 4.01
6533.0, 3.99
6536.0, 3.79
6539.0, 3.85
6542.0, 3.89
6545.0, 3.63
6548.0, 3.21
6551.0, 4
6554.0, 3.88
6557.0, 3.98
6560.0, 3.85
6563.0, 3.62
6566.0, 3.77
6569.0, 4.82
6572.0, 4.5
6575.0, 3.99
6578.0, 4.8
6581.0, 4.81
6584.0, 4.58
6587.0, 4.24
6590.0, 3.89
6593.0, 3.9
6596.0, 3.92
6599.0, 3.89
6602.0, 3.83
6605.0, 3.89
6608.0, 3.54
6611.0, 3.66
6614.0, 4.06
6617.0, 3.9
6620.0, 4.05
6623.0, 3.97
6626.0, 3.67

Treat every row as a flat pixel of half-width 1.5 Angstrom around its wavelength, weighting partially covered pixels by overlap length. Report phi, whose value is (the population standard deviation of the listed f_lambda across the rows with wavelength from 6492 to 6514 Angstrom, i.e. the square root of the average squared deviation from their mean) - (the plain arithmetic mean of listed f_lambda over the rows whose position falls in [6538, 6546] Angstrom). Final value -3.48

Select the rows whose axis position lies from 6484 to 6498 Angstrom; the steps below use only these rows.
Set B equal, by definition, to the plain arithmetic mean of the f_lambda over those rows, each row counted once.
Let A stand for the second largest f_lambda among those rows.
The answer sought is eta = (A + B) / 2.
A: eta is 3.70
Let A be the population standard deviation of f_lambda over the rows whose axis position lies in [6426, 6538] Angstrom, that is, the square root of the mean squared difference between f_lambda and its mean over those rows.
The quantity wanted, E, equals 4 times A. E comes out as 1.0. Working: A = 0.25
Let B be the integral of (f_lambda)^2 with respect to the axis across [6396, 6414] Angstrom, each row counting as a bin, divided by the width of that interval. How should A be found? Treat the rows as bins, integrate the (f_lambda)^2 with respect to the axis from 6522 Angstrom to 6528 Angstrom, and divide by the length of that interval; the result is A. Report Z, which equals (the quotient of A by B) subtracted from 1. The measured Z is -0.1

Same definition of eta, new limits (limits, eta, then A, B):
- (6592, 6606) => 3.89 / 3.9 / 3.89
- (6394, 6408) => 3.55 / 3.7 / 3.40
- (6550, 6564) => 3.92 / 3.98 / 3.87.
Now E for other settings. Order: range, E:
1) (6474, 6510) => 1.0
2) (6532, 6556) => 1.0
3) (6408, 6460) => 1.2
